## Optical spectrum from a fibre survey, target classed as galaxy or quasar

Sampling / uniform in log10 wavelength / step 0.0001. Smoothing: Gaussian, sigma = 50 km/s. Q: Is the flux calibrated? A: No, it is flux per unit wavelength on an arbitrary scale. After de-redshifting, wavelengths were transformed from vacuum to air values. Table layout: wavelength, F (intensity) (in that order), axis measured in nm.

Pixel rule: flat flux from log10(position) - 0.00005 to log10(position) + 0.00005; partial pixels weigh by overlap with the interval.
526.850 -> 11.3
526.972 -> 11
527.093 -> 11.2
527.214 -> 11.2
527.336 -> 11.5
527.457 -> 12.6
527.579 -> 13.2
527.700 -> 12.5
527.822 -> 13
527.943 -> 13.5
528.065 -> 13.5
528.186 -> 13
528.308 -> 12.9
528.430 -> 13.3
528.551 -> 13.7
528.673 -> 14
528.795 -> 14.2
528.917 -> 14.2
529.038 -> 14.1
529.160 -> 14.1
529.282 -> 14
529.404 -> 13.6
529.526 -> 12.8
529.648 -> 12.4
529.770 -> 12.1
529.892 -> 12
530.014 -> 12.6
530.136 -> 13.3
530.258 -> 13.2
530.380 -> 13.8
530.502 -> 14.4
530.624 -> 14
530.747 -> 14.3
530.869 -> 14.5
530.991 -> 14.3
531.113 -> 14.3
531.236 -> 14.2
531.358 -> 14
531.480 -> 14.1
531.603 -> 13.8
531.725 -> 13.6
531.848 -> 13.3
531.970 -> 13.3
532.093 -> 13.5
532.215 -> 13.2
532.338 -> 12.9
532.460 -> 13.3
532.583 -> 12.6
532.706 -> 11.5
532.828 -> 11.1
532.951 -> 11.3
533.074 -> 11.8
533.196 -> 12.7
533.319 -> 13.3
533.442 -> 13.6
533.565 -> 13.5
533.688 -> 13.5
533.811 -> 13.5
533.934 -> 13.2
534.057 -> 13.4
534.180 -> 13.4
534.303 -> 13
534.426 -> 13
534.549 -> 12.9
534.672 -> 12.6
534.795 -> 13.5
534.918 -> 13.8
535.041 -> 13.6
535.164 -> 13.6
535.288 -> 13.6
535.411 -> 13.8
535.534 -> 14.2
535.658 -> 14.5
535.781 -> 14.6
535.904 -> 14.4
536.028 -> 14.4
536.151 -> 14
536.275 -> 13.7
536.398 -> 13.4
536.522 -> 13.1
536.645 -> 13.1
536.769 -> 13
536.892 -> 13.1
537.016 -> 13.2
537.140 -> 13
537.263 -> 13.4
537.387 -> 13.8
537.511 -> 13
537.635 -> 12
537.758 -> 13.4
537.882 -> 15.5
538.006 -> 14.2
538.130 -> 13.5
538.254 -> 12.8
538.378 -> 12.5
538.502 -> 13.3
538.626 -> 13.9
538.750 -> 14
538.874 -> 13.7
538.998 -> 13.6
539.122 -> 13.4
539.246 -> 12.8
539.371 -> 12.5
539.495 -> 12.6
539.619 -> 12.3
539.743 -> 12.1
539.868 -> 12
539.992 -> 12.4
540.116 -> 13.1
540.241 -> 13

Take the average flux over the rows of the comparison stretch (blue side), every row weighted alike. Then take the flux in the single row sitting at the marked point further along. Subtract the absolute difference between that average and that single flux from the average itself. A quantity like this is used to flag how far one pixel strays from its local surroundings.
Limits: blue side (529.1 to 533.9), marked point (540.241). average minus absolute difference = 13.0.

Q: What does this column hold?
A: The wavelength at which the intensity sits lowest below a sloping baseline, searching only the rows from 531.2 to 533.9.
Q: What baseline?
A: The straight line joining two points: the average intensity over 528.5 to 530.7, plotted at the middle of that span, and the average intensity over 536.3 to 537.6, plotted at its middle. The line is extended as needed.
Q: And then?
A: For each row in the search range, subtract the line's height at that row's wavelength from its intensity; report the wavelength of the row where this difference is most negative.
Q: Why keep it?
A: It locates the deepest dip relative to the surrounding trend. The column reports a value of 532.828 nm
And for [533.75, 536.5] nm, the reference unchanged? 534.672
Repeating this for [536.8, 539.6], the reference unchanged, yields 537.635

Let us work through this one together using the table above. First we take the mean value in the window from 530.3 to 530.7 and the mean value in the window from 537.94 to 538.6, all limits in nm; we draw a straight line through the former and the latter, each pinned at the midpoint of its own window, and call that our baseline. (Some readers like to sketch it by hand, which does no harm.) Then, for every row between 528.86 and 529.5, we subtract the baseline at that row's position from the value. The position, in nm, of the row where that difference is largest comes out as 528.917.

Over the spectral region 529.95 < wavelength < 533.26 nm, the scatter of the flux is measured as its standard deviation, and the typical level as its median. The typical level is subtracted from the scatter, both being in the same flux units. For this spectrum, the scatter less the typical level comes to -12.3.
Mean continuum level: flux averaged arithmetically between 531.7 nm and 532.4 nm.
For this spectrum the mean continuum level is 13.3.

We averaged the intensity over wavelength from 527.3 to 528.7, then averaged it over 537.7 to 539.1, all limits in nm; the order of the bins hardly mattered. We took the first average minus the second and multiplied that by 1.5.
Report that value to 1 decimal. -0.9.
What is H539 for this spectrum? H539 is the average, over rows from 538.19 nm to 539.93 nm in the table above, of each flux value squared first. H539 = 168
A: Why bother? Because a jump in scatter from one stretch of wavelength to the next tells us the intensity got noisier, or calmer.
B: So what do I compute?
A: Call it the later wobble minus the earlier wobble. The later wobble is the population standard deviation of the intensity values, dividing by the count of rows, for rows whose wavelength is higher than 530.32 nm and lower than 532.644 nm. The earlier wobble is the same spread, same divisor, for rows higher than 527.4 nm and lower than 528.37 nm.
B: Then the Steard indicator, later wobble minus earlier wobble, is 0.19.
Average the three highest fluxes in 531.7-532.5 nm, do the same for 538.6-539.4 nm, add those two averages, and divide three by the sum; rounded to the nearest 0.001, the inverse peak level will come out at 0.110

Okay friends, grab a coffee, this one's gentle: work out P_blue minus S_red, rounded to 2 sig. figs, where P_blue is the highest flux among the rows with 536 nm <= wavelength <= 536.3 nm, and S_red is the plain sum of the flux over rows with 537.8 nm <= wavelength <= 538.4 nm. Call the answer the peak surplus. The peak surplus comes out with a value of -54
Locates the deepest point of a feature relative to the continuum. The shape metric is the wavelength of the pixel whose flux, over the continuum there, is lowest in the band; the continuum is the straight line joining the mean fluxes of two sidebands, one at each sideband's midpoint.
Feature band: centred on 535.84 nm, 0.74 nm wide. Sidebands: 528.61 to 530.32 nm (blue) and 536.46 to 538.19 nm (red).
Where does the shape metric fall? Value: 536.151 nm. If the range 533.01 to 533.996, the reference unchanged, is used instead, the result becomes 533.074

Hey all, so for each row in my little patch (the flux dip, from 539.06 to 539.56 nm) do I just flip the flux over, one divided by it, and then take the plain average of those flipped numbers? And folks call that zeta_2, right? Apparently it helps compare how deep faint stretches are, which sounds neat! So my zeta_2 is 0.0780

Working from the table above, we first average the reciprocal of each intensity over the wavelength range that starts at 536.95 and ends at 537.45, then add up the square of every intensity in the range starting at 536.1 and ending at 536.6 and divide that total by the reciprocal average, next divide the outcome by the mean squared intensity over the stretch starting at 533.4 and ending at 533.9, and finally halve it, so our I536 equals 27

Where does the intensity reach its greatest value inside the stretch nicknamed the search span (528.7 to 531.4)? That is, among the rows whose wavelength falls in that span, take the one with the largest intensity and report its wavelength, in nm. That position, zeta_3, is 530.869 nm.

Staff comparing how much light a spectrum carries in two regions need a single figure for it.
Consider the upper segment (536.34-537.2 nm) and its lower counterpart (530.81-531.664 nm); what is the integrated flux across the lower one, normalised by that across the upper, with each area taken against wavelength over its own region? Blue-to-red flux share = 1.07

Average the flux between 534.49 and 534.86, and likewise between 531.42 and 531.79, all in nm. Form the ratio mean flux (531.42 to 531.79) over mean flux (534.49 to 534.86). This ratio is 1.06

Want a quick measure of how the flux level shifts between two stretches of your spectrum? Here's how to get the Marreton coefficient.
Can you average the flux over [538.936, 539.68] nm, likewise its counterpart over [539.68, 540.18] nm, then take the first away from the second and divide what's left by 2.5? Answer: -0.19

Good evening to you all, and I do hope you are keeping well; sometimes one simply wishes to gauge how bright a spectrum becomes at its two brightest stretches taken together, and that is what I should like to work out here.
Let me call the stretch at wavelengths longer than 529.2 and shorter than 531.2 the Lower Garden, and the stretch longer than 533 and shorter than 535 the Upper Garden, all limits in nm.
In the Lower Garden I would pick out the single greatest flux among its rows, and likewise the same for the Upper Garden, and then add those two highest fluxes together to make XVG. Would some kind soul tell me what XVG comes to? 28.3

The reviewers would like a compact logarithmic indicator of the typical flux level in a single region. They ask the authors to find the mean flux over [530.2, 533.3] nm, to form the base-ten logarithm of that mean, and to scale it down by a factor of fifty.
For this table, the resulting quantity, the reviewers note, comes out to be 0.0225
